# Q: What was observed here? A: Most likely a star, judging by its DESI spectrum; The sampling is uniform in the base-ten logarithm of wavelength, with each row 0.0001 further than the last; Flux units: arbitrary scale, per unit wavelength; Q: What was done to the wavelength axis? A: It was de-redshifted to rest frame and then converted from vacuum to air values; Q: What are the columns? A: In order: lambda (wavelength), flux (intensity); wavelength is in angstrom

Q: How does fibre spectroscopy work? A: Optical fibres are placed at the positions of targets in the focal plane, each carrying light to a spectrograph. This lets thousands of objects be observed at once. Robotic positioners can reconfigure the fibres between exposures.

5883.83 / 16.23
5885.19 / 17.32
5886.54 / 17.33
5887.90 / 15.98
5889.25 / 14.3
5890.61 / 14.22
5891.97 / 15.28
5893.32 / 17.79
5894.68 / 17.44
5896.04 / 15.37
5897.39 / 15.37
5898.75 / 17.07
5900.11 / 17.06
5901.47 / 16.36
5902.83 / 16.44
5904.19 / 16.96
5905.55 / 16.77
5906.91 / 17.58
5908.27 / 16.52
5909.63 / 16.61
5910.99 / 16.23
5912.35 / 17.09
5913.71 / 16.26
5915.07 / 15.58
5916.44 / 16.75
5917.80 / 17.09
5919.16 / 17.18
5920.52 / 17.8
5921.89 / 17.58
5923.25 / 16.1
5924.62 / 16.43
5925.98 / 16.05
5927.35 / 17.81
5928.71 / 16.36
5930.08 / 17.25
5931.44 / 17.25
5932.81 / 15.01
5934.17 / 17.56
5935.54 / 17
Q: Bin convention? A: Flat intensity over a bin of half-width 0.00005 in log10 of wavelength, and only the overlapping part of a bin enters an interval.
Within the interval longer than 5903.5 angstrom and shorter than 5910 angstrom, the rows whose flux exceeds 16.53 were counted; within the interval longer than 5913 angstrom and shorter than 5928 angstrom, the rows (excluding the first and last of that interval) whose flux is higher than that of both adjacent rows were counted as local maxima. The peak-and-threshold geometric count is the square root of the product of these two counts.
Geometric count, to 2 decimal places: 2.83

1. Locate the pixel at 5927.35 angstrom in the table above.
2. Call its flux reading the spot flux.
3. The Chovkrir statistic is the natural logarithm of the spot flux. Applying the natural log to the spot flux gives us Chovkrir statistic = 2.88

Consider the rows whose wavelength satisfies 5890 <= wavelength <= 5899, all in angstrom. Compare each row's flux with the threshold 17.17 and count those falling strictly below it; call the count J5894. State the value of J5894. 5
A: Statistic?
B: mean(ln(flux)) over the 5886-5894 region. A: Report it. 2.76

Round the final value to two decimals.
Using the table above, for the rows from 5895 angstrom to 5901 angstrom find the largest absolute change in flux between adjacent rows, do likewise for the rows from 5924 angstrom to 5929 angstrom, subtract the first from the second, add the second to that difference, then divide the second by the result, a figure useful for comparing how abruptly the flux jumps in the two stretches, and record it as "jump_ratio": 0.97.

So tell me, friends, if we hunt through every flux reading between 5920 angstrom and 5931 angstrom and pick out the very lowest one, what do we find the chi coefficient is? 16.05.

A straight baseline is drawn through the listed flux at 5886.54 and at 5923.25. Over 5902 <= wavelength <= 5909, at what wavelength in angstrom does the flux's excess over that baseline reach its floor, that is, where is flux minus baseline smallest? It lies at 5902.83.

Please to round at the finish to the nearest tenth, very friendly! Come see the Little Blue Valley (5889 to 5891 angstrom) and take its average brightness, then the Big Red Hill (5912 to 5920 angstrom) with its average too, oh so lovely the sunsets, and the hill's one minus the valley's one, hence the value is 2.4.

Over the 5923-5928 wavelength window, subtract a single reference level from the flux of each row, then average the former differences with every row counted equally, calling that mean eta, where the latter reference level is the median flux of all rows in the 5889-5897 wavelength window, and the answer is 1.3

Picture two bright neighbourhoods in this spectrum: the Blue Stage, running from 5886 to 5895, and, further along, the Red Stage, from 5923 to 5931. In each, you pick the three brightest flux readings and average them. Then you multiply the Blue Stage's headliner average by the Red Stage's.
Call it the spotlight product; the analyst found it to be 300.7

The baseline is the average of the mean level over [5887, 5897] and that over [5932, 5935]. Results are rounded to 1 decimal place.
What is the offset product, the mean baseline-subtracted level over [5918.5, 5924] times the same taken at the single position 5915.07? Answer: -0.5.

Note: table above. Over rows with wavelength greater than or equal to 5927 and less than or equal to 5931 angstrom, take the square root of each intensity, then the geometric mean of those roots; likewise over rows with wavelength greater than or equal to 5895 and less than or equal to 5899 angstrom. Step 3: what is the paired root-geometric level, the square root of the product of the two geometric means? 4.06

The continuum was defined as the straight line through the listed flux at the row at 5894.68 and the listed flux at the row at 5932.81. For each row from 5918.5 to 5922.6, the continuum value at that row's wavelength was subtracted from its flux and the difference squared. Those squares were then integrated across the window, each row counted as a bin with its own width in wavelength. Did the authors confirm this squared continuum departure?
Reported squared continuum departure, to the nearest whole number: 13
